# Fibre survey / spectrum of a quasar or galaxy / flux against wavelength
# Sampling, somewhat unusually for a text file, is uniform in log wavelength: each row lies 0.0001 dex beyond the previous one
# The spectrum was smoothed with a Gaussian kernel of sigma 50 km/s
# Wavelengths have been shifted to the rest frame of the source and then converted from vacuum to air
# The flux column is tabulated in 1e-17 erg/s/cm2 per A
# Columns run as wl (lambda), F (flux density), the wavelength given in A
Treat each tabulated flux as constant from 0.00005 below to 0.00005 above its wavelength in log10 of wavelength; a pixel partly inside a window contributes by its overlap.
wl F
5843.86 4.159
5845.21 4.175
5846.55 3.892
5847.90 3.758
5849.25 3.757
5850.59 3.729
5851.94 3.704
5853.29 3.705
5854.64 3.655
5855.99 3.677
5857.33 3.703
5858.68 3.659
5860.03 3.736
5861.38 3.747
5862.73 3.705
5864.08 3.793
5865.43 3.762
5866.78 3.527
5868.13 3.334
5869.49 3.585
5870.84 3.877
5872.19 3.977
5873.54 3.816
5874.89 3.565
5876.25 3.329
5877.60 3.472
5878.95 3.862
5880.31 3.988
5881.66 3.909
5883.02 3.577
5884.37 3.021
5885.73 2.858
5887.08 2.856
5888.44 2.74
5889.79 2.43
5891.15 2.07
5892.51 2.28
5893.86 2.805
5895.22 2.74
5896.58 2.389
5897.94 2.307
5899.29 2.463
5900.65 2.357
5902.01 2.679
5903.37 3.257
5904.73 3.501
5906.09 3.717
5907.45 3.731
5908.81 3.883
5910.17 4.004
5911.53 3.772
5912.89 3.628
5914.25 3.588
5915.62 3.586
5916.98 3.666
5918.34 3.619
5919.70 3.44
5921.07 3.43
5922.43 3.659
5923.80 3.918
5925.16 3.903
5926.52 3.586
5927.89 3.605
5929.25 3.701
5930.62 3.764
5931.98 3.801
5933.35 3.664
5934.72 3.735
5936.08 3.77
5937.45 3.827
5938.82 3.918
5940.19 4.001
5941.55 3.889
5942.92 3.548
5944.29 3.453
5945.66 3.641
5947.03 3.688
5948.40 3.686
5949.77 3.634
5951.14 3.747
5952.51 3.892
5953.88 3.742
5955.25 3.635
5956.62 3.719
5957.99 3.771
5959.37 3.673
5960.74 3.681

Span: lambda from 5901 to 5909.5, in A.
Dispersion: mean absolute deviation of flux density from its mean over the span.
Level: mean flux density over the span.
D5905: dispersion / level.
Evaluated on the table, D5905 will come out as 0.10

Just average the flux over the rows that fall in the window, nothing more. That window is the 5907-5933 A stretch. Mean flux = 3.70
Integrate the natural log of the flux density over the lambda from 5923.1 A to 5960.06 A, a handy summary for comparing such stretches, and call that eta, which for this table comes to 49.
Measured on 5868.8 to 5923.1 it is 64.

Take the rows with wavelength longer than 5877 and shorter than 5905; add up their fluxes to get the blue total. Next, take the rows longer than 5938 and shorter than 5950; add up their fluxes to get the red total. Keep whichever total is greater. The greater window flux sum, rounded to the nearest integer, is 62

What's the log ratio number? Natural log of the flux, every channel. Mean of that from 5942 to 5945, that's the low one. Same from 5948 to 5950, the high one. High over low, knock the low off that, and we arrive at -0.2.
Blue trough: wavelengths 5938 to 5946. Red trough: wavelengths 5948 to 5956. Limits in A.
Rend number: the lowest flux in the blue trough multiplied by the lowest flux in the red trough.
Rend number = 12.5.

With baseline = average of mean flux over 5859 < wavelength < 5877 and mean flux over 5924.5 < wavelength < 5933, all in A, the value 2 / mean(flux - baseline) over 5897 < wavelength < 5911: -4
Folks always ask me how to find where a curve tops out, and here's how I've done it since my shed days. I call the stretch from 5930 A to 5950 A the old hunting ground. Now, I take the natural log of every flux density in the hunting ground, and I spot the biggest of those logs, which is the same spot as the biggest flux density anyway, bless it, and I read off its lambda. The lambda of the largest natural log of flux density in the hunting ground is 5940.19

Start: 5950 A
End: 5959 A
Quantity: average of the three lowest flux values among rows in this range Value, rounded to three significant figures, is 3.70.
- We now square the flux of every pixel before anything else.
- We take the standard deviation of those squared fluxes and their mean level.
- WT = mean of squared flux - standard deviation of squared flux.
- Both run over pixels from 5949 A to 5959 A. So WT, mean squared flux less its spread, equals 13.3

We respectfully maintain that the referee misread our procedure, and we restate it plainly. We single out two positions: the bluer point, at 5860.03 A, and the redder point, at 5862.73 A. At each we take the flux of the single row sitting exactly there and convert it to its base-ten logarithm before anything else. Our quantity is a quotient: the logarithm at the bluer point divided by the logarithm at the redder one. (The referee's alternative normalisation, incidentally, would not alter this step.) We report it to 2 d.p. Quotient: 1.01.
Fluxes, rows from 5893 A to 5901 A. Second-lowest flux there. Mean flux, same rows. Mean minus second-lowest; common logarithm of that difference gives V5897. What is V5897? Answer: -0.81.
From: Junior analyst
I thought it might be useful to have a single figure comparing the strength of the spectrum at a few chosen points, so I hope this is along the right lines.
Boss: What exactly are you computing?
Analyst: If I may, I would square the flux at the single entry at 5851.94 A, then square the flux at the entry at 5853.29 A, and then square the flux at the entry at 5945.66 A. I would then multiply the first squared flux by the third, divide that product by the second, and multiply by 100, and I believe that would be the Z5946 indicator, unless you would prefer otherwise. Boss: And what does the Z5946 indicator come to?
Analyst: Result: 1325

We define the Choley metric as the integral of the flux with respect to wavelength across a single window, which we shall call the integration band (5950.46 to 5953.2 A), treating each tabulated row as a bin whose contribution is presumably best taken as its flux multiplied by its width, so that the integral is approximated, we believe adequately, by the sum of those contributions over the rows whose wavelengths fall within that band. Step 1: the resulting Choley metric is 10.47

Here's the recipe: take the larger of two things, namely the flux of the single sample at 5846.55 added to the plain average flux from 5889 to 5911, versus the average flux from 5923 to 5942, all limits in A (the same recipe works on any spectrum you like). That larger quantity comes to 6.8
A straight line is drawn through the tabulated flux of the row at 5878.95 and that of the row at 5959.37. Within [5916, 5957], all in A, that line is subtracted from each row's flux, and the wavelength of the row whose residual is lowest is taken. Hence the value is 5921.07 A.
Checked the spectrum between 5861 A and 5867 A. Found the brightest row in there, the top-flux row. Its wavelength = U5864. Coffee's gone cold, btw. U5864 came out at 5864.08 A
